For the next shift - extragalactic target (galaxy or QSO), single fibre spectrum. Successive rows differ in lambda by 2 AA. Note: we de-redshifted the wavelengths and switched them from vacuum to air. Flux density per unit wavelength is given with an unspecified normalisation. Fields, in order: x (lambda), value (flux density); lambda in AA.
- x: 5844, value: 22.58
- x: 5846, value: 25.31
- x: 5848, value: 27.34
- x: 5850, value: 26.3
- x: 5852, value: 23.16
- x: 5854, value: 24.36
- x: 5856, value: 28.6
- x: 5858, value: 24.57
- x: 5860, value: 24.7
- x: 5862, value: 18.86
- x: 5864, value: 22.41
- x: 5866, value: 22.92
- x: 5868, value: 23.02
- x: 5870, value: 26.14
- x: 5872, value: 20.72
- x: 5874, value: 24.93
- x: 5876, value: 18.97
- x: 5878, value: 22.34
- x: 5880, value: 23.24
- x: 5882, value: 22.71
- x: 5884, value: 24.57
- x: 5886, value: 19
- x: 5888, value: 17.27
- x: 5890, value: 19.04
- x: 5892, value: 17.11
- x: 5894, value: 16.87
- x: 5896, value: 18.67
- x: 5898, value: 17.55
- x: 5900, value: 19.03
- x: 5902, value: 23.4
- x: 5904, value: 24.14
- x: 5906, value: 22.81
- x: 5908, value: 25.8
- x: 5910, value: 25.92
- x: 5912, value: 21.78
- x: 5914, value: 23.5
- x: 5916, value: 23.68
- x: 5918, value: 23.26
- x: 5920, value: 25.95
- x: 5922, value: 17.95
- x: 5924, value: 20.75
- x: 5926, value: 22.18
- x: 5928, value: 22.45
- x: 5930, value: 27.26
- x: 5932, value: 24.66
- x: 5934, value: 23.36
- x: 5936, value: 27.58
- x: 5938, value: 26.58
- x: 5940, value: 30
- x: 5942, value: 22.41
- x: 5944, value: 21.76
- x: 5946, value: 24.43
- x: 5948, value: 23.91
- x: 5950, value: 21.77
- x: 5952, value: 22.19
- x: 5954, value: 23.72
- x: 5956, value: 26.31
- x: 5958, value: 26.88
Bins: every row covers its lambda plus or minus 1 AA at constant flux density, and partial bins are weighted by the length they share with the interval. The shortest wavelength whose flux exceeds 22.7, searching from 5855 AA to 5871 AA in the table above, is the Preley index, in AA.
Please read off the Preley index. 5856 AA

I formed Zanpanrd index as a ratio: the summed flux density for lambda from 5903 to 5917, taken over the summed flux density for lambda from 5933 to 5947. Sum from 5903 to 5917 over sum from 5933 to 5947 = 0.95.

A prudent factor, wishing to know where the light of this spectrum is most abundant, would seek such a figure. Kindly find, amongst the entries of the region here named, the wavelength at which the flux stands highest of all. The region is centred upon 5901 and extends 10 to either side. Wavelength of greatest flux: 5910 AA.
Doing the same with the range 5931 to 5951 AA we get 5940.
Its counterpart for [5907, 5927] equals 5920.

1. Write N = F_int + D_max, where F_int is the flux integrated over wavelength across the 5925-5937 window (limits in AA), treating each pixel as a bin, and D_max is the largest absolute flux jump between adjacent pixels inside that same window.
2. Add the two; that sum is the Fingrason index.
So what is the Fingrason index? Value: 300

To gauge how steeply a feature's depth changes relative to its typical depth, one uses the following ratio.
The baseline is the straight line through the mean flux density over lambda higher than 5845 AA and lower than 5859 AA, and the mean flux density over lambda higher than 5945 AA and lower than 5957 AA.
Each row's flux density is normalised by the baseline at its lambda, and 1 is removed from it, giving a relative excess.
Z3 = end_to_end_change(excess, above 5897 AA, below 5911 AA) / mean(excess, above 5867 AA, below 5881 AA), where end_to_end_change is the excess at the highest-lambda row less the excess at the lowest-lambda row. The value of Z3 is -3.6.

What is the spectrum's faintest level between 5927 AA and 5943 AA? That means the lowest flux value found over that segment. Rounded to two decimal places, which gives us 22.41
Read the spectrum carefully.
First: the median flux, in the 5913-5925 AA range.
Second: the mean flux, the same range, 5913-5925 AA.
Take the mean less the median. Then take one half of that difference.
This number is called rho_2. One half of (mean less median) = -0.43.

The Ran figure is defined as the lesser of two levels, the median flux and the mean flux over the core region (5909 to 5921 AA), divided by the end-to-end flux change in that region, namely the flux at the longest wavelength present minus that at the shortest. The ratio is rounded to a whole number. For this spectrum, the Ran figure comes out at 786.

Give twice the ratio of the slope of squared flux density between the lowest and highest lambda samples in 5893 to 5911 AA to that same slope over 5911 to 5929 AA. 26.1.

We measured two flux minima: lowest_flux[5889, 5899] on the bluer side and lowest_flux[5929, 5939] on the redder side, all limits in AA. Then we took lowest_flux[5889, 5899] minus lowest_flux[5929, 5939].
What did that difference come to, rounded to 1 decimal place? -6.5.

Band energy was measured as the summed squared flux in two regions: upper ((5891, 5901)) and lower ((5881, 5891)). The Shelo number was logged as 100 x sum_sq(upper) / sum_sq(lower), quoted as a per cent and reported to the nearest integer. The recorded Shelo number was 75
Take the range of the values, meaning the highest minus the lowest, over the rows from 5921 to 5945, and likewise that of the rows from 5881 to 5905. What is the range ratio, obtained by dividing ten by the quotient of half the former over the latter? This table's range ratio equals 12.8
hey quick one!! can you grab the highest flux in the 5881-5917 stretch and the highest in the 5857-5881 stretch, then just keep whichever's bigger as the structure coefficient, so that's 26.1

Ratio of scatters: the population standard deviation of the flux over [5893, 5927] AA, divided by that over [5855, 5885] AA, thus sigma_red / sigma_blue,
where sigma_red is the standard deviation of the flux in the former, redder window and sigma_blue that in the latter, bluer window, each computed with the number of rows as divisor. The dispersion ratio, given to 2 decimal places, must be 1.18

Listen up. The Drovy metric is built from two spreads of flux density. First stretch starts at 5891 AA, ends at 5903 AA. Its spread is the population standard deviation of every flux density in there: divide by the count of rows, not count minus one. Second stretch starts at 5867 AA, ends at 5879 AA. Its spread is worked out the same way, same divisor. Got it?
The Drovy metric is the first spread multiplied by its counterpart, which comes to 5.3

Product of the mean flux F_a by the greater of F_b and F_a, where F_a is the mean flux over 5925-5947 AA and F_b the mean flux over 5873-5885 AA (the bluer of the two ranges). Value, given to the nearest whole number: 614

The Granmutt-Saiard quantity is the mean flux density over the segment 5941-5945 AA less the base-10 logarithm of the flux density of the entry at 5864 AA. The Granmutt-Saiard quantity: 20.7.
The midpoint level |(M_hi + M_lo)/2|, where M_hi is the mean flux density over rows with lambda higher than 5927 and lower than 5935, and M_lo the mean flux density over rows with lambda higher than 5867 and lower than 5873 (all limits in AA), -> 23.86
